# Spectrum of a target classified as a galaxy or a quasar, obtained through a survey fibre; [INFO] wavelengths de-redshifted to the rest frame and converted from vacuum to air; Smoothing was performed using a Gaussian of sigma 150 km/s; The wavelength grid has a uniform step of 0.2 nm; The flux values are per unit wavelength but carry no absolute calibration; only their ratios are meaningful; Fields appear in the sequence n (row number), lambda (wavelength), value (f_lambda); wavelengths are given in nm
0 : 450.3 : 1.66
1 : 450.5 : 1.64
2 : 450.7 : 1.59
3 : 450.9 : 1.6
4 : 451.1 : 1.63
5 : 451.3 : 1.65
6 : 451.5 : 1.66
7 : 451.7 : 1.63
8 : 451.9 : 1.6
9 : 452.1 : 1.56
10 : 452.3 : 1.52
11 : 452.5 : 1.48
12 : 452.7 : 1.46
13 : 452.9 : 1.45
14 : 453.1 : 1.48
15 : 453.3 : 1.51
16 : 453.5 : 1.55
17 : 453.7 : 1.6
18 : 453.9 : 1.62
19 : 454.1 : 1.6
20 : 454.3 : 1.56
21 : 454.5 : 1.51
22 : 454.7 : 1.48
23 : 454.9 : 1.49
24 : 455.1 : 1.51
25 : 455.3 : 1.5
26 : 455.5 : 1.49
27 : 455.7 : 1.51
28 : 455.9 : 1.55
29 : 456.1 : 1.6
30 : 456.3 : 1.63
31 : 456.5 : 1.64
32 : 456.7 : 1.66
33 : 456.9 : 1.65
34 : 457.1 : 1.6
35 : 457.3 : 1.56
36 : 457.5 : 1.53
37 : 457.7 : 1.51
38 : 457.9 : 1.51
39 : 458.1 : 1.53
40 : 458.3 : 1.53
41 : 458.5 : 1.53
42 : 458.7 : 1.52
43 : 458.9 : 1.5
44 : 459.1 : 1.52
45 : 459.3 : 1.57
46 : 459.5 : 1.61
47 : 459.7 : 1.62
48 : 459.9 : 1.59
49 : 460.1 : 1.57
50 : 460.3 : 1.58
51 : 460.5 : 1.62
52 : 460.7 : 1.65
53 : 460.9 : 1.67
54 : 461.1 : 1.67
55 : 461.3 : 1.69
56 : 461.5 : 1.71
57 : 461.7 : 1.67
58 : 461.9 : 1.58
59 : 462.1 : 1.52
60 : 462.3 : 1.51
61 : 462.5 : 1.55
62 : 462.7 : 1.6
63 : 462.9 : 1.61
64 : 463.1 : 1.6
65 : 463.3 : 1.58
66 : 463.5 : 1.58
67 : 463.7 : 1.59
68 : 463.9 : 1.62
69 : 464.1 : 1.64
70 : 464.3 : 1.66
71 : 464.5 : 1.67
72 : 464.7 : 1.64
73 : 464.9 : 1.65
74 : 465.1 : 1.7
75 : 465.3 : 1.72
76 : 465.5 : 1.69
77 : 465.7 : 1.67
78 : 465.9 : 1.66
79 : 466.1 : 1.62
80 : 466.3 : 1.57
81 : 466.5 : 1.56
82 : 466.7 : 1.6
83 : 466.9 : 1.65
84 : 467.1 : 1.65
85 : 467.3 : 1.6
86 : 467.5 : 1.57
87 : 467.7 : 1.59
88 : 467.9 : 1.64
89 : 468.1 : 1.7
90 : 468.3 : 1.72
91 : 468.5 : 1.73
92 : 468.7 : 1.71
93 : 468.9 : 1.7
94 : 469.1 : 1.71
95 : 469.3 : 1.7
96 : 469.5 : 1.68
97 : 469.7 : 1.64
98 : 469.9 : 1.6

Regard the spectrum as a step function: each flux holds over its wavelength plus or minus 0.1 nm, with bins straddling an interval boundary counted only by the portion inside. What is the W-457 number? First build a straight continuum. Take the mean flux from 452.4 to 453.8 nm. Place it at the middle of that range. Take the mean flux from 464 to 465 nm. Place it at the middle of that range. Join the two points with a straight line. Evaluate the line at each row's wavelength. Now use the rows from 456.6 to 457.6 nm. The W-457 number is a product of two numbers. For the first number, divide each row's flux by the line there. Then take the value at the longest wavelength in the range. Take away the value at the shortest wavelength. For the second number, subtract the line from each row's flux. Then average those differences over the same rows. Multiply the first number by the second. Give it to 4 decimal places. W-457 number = -0.0040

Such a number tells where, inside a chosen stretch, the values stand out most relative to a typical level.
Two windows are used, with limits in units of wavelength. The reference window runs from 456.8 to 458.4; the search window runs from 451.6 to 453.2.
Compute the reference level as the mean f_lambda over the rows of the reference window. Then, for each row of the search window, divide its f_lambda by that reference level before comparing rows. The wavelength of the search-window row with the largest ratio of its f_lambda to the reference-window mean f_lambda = 451.7 nm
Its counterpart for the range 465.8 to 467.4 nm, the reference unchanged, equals 465.9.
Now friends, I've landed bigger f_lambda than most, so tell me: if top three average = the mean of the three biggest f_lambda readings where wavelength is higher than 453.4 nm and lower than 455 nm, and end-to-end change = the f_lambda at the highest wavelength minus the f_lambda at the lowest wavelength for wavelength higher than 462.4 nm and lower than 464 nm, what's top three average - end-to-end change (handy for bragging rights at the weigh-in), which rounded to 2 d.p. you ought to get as 1.54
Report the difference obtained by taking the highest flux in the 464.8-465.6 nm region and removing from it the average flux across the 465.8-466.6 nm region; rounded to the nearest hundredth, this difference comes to 0.12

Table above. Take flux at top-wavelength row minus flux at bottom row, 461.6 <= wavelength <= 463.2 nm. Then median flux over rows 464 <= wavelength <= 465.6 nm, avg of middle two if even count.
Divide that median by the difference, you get -24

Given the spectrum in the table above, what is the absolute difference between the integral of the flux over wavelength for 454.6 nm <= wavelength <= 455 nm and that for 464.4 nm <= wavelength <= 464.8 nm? 0.068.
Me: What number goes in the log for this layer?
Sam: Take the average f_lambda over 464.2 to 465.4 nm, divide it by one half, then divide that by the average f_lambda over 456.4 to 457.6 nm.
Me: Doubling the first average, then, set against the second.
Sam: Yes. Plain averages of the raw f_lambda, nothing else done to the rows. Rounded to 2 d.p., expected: 2.08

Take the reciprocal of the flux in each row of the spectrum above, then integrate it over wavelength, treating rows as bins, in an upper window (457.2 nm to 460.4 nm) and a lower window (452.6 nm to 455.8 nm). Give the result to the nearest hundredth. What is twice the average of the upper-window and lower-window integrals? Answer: 4.17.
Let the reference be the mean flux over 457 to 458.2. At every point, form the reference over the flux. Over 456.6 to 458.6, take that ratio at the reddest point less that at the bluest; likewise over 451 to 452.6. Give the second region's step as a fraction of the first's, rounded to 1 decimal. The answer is 1.2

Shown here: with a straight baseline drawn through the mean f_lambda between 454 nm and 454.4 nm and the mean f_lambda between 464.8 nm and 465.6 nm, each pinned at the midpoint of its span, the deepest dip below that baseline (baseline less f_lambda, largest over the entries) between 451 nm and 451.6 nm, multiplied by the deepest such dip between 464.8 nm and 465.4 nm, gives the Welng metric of -0.0030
